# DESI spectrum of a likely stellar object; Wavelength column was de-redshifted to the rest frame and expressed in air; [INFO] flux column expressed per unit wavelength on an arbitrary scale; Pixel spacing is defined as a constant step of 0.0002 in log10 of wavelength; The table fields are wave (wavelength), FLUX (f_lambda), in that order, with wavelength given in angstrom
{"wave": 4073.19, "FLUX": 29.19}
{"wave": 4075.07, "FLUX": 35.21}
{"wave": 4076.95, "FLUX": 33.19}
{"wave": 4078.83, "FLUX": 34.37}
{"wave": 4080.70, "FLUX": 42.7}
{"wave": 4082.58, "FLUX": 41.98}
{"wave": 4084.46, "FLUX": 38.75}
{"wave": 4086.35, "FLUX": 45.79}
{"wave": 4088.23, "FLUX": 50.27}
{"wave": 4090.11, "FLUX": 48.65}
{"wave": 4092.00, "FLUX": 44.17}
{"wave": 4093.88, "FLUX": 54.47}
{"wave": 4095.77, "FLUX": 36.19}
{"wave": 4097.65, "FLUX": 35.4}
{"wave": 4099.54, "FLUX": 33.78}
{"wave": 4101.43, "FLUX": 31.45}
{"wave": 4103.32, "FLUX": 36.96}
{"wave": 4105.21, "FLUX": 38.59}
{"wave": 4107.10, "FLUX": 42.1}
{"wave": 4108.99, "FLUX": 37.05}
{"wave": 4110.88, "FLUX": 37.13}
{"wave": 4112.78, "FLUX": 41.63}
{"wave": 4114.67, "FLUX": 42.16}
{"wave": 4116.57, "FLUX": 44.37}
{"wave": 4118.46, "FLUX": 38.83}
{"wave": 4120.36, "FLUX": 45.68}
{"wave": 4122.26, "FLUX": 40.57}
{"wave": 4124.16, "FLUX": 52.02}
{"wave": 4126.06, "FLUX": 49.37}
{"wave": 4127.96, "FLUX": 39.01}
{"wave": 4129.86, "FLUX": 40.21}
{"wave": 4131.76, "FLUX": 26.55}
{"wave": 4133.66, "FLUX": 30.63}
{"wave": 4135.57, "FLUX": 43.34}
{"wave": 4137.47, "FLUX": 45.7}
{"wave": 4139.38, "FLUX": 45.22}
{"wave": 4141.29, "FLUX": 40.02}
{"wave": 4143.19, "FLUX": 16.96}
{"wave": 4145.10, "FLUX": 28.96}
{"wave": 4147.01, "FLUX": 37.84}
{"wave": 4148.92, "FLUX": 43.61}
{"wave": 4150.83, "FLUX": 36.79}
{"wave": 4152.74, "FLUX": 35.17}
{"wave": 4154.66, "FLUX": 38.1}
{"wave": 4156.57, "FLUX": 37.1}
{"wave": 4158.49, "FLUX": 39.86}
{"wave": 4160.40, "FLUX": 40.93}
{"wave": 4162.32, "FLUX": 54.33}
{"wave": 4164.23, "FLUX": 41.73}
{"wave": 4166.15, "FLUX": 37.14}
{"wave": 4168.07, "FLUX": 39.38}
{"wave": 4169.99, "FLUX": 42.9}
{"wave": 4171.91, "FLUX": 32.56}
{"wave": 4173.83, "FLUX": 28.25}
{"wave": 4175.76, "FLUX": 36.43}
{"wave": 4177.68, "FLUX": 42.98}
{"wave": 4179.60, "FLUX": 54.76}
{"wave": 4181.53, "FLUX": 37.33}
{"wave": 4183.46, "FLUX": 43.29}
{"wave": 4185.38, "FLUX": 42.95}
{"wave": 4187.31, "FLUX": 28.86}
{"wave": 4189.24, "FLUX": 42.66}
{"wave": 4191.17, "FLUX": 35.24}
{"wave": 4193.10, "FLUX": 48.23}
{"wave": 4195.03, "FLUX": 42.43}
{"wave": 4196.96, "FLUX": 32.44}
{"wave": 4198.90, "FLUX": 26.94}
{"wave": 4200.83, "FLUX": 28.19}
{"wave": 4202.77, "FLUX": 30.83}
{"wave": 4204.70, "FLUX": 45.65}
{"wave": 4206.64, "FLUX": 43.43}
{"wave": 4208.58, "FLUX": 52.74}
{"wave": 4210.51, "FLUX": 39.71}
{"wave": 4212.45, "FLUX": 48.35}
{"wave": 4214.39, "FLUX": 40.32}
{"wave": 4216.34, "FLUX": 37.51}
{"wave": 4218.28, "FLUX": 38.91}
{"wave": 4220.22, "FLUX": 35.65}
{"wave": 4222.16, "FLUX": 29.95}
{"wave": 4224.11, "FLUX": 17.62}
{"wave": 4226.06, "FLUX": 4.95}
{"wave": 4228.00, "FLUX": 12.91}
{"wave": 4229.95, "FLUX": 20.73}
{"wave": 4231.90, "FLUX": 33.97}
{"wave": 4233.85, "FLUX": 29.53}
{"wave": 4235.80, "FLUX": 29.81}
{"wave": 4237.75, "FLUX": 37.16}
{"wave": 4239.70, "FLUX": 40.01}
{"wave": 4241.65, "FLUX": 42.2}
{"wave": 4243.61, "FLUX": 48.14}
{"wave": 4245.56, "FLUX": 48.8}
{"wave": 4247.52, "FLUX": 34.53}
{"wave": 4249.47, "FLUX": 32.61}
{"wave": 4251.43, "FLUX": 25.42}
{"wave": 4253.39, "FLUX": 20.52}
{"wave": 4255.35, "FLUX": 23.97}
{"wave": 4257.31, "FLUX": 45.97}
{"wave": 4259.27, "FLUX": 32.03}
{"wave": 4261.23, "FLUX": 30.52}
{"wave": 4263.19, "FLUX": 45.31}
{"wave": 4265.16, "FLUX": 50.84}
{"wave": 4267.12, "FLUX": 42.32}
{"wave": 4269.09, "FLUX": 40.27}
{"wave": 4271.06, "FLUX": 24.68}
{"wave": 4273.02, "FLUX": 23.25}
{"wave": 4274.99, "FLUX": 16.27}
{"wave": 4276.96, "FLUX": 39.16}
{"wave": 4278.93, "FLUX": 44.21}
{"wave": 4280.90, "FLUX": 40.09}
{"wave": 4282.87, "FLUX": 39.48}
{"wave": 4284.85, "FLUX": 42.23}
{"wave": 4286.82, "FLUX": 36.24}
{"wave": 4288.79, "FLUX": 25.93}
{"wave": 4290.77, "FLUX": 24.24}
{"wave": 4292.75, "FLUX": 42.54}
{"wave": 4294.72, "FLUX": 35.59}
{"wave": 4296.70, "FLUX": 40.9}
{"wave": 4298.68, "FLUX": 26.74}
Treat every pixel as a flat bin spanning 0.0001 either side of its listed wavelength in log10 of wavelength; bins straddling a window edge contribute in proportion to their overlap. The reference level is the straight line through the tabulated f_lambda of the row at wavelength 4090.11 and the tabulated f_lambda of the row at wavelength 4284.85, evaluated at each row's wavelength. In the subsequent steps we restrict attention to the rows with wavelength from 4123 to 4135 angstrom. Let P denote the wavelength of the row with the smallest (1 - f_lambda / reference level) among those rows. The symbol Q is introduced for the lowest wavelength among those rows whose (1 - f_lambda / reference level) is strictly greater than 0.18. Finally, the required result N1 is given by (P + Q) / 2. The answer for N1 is 4128.0 angstrom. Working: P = 4124.16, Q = 4131.76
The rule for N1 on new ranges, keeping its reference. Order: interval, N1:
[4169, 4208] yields 4175.8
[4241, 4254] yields 4246.5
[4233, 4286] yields 4249.5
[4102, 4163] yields 4132.8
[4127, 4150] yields 4134.6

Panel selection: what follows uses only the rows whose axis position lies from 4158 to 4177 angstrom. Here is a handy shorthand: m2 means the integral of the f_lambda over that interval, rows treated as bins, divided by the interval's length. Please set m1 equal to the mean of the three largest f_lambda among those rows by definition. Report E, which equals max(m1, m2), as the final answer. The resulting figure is 46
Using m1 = 46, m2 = 39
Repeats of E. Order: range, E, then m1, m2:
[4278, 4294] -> 43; 43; 37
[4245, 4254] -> 39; 39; 32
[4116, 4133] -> 49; 49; 42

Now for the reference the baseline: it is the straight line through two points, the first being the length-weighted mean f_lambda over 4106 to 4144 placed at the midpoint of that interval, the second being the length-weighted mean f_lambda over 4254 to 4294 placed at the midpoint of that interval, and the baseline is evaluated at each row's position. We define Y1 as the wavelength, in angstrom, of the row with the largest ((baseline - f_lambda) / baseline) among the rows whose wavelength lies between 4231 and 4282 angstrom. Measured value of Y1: 4274.99 angstrom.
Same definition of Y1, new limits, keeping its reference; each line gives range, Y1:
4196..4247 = 4226.06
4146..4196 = 4173.83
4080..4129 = 4101.43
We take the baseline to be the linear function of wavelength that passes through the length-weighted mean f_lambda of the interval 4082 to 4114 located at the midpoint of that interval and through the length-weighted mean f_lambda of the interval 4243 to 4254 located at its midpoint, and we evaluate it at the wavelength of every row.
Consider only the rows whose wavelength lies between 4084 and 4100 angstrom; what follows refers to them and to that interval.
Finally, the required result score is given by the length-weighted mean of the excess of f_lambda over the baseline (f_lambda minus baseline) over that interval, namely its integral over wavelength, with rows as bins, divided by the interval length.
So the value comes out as 2.4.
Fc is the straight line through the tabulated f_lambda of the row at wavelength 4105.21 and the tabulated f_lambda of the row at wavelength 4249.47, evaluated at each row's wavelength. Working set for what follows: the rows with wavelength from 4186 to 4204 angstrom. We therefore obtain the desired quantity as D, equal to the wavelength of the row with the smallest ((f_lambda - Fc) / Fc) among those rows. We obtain 4198.90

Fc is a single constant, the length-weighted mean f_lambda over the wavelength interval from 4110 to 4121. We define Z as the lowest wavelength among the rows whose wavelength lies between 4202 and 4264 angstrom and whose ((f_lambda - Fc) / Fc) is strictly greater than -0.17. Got 4204.70 angstrom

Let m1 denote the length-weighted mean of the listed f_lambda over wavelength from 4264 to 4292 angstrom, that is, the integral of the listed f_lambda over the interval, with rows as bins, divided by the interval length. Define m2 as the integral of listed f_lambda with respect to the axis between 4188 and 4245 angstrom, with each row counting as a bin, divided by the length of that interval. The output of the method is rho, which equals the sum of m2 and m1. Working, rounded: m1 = 35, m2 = 35.1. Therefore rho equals 70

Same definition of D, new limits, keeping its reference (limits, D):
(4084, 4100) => 4099.54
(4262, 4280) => 4274.99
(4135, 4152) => 4143.19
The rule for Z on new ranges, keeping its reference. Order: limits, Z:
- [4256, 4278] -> 4257.31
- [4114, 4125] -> 4114.67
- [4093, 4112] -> 4093.88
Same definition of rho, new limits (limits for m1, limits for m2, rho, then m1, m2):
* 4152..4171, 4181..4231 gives 76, 41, 34.9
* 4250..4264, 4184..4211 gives 70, 32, 38.7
